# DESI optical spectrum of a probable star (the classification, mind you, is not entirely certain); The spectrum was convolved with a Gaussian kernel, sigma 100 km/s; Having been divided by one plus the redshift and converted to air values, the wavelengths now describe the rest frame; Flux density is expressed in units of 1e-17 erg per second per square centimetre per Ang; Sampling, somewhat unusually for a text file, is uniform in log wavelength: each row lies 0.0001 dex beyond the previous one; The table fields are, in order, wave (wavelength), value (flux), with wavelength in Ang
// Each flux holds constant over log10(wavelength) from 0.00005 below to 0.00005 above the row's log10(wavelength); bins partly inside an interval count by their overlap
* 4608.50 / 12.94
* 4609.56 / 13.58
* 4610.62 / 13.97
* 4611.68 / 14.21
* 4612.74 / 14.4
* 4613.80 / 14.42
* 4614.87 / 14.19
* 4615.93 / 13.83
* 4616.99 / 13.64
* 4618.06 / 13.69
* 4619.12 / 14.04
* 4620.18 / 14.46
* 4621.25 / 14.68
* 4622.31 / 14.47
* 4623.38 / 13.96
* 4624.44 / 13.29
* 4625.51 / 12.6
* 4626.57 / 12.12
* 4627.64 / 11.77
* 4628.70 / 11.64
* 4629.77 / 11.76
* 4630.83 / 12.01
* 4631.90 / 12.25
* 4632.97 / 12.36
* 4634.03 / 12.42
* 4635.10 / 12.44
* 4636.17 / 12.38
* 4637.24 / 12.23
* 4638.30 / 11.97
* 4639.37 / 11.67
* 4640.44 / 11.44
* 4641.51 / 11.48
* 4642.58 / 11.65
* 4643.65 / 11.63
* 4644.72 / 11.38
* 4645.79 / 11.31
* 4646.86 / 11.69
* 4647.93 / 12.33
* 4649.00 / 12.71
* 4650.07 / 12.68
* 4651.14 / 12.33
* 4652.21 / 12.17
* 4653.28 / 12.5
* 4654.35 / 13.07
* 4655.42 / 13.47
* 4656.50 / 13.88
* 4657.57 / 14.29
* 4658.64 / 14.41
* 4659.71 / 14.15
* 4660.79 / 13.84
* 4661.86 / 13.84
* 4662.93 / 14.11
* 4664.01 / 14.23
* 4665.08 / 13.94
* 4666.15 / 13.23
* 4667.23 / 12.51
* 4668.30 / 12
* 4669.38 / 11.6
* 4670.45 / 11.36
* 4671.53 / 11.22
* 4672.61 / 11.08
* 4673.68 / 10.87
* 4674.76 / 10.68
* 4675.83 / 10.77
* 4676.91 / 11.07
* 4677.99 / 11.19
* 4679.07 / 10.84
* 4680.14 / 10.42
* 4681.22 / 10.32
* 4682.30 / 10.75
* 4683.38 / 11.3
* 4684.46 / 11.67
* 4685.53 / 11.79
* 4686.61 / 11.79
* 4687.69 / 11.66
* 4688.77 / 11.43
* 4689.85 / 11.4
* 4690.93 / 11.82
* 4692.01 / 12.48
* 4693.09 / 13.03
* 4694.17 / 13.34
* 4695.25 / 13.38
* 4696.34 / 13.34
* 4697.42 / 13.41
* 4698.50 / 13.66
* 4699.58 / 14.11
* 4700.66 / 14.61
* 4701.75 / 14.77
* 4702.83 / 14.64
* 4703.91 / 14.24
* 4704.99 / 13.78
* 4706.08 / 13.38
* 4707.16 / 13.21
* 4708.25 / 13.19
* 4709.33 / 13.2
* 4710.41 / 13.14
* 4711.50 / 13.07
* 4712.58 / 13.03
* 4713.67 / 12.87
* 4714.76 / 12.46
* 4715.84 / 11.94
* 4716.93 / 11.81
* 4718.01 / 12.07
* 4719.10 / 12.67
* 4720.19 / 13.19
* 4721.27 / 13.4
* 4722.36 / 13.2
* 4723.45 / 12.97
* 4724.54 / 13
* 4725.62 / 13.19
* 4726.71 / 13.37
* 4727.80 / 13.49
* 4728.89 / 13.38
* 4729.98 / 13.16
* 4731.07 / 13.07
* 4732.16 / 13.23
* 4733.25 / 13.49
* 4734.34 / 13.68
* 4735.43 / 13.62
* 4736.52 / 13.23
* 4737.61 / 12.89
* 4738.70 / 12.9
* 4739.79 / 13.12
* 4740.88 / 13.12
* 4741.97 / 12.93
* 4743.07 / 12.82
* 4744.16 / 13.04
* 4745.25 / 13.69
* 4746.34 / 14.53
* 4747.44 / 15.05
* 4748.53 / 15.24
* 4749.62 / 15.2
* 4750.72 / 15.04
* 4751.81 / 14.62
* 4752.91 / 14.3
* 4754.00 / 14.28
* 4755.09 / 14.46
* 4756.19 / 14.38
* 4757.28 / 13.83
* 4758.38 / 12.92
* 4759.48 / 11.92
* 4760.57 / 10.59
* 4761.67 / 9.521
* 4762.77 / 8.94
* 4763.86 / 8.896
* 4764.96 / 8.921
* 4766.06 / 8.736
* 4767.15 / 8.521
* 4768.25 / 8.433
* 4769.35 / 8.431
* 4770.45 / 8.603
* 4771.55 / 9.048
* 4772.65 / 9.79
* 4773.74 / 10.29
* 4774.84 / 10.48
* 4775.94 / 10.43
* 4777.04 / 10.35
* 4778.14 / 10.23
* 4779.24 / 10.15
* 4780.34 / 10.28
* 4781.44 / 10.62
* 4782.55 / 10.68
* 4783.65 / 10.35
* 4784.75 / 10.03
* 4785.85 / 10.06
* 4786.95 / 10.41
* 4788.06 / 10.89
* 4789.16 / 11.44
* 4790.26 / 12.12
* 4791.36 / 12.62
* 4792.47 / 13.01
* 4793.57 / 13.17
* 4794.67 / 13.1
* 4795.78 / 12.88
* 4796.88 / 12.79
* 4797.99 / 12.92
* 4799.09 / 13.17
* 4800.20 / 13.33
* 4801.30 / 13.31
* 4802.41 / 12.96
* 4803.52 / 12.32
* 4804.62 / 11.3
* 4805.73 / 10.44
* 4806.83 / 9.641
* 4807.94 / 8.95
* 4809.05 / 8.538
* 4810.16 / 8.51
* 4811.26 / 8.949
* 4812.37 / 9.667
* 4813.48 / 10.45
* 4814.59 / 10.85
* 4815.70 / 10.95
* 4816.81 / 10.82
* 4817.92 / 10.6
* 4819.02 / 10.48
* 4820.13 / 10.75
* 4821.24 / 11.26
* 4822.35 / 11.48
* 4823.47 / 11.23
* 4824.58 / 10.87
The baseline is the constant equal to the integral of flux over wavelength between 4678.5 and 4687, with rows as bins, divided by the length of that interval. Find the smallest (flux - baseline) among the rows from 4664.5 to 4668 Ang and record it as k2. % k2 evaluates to 1.4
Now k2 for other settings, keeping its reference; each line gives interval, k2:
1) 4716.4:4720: 0.7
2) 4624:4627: 1.0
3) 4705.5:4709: 2.1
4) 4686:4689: 0.3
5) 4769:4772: -2.7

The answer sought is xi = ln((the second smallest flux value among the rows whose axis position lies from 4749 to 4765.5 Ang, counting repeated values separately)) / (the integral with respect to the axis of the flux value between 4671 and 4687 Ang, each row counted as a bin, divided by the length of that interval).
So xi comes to 0.198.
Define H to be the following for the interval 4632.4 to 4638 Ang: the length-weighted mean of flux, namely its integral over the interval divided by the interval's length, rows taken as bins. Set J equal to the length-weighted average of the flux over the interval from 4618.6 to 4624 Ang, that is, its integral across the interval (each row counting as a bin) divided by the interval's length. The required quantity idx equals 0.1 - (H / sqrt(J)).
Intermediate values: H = 12.4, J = 14.3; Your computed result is -3.17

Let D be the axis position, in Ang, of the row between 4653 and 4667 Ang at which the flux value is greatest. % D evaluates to 4658.64 Ang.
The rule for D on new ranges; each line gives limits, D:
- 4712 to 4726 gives 4721.27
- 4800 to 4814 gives 4800.20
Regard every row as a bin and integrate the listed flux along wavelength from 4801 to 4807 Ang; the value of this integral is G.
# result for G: 70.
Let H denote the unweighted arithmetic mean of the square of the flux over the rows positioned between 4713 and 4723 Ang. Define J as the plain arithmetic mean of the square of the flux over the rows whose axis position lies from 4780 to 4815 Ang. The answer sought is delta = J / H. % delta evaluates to 0.8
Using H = 160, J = 129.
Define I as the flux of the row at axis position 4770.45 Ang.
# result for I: 8.603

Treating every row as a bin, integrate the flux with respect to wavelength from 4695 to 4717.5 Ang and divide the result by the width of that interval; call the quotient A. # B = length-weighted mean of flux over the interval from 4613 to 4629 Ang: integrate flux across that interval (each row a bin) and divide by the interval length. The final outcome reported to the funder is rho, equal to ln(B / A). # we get 0.01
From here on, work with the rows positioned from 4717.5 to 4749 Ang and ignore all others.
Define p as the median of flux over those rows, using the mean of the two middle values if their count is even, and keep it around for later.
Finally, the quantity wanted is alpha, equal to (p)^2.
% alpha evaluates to 174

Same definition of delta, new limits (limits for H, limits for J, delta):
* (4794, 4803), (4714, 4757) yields 1.1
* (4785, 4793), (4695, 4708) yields 1.4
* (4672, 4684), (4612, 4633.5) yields 1.5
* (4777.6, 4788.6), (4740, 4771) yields 1.4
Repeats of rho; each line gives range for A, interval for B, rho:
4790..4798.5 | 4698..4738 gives 0.03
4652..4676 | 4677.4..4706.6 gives -0.02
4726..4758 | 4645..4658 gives -0.08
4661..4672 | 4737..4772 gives -0.06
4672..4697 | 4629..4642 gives 0.04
